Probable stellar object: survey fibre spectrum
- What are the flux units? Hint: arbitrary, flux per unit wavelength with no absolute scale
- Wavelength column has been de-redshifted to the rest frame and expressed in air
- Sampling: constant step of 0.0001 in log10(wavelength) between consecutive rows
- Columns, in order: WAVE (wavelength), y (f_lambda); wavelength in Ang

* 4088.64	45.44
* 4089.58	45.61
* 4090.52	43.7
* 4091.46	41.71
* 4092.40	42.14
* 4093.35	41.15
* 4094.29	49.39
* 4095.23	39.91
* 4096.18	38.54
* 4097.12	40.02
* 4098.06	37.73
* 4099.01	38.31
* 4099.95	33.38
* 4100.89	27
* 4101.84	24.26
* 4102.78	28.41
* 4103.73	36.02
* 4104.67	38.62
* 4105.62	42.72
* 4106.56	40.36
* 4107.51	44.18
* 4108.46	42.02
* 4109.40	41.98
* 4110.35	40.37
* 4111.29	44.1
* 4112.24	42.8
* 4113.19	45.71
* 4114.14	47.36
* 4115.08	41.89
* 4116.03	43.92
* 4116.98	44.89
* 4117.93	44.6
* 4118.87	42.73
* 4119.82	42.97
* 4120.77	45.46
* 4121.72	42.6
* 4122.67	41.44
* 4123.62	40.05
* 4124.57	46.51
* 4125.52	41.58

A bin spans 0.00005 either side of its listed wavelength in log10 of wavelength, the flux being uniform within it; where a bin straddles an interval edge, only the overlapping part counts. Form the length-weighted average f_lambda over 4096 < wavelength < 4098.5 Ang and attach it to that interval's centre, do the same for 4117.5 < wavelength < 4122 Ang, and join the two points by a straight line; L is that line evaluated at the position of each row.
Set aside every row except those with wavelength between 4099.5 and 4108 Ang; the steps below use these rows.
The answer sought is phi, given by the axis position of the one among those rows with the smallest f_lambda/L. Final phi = 4101.84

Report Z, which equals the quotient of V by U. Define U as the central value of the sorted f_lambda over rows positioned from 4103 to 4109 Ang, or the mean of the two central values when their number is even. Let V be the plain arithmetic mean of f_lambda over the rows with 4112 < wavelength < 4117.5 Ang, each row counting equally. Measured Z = 1.08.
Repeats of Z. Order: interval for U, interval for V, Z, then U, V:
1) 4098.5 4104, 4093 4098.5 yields 1.33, 30.9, 41.1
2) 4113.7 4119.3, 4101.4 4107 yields 0.79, 44.3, 35.1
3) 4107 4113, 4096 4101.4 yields 0.84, 42.4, 35.8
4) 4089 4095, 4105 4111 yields 0.98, 42.9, 41.9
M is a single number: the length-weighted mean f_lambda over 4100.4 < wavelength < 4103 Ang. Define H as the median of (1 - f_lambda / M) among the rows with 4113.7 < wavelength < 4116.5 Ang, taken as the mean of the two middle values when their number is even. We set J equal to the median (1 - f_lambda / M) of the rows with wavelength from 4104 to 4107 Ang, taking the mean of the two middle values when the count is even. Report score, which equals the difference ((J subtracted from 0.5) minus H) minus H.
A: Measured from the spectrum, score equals 2.34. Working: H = -0.66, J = -0.52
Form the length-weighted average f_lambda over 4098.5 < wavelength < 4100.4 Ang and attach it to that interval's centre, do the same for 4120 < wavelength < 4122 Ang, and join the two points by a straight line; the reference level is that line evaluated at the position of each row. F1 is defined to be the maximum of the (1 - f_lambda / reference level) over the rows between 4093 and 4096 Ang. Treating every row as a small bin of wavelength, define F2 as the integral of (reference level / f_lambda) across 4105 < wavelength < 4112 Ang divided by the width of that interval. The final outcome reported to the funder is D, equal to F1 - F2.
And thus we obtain -1.1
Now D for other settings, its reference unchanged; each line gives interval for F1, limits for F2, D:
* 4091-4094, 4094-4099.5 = -1.1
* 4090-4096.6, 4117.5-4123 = -1.1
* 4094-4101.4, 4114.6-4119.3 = -0.7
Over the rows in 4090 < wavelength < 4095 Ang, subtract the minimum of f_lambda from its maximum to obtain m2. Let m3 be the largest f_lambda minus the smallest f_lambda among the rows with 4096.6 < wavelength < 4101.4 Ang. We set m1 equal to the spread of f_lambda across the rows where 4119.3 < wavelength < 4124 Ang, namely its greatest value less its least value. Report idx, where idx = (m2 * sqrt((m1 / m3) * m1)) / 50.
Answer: 0.25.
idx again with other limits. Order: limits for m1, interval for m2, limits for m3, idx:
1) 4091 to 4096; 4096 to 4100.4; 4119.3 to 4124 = 0.54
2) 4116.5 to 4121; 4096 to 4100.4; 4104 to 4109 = 0.15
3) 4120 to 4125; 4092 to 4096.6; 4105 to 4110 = 0.72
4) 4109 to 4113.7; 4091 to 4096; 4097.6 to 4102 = 0.27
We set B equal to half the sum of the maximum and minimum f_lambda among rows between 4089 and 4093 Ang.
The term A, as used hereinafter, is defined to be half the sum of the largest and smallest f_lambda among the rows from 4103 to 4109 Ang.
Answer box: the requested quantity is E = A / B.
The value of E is 0.92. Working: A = 40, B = 43.7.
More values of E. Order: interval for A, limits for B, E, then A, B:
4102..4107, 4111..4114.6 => 0.79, 36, 45.1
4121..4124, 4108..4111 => 1.00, 41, 41.2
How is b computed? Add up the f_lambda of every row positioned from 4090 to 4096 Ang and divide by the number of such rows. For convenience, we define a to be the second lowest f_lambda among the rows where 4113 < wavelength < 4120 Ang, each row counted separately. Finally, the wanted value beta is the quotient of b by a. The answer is 1.0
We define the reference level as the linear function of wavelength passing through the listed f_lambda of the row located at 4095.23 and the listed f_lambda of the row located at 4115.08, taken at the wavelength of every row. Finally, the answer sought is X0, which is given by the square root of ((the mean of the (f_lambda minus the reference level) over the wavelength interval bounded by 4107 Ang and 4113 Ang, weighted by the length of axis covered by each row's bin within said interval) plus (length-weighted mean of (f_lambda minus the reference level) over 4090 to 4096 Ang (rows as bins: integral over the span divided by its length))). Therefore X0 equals 2.11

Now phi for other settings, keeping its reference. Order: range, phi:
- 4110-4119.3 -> 4110.35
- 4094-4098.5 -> 4098.06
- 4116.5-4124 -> 4123.62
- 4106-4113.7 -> 4110.35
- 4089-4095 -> 4093.35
